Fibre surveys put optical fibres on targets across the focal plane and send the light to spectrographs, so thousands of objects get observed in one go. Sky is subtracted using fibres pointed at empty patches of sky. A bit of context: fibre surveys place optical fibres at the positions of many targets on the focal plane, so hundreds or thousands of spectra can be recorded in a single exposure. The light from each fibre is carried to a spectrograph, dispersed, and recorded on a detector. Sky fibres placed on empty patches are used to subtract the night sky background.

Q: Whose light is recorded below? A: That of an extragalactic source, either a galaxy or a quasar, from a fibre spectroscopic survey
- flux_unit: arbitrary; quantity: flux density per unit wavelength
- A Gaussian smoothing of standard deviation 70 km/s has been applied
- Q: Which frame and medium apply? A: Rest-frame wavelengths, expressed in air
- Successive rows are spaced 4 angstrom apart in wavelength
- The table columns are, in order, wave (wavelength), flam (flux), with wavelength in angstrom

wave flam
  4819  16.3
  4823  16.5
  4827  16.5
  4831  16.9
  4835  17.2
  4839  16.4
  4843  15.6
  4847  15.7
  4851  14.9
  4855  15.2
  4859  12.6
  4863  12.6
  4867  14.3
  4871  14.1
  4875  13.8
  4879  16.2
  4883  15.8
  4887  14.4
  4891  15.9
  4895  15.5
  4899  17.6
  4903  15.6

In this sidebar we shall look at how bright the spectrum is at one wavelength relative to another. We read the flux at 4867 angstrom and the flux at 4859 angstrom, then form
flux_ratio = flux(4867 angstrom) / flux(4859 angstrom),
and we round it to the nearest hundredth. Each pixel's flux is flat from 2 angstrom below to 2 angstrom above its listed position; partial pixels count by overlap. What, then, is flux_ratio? 1.13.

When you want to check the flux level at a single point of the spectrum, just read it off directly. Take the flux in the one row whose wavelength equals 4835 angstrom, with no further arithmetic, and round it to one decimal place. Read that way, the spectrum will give 17.2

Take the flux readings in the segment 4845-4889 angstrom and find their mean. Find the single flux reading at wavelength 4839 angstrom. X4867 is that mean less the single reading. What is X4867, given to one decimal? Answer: -1.9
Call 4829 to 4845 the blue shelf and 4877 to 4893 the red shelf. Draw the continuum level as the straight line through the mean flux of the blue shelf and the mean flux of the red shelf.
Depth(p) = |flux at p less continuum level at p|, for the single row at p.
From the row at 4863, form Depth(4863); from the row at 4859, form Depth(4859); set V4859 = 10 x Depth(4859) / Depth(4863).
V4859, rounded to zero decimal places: 10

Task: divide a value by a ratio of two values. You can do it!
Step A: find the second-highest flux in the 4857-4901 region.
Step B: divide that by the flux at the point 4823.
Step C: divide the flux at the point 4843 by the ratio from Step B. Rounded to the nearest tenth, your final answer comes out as 15.9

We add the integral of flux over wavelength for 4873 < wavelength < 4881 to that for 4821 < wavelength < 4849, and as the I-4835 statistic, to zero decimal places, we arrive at 579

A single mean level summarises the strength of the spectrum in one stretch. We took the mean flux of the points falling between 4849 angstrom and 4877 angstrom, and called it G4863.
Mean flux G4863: 13.9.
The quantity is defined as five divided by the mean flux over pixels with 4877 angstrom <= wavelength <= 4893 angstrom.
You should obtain 0.32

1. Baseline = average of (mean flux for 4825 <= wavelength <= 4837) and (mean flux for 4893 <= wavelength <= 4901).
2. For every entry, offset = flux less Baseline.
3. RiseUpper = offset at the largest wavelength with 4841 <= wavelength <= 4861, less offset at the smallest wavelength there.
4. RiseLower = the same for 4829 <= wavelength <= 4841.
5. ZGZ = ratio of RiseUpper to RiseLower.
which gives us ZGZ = 6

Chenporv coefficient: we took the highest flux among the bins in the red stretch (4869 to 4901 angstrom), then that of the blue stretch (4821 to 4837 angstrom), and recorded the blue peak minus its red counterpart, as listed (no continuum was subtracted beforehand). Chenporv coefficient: -0.4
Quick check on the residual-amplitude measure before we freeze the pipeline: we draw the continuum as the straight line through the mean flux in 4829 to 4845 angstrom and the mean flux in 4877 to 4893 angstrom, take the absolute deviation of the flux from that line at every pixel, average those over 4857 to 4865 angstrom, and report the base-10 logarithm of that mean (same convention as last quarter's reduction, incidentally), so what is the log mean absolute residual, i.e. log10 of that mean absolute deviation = 0.5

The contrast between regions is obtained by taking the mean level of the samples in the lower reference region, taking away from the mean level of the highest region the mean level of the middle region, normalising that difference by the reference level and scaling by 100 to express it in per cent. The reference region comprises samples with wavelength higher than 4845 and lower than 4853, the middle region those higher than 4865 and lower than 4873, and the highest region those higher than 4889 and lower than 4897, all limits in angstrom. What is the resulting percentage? 10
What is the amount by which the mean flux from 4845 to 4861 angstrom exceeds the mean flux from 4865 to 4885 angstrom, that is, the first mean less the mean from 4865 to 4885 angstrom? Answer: -0.2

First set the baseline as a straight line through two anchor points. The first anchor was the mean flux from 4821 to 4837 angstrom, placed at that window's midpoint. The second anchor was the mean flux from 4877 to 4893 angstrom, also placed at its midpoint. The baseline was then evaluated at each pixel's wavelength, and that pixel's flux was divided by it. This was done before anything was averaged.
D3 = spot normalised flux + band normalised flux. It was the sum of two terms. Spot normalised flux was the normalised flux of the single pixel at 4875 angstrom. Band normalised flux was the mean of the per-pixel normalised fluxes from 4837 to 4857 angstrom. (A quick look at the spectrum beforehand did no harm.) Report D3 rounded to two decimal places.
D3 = 1.82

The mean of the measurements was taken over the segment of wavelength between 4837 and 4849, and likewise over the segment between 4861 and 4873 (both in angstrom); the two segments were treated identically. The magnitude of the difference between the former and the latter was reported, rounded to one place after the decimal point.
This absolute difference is 2.2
